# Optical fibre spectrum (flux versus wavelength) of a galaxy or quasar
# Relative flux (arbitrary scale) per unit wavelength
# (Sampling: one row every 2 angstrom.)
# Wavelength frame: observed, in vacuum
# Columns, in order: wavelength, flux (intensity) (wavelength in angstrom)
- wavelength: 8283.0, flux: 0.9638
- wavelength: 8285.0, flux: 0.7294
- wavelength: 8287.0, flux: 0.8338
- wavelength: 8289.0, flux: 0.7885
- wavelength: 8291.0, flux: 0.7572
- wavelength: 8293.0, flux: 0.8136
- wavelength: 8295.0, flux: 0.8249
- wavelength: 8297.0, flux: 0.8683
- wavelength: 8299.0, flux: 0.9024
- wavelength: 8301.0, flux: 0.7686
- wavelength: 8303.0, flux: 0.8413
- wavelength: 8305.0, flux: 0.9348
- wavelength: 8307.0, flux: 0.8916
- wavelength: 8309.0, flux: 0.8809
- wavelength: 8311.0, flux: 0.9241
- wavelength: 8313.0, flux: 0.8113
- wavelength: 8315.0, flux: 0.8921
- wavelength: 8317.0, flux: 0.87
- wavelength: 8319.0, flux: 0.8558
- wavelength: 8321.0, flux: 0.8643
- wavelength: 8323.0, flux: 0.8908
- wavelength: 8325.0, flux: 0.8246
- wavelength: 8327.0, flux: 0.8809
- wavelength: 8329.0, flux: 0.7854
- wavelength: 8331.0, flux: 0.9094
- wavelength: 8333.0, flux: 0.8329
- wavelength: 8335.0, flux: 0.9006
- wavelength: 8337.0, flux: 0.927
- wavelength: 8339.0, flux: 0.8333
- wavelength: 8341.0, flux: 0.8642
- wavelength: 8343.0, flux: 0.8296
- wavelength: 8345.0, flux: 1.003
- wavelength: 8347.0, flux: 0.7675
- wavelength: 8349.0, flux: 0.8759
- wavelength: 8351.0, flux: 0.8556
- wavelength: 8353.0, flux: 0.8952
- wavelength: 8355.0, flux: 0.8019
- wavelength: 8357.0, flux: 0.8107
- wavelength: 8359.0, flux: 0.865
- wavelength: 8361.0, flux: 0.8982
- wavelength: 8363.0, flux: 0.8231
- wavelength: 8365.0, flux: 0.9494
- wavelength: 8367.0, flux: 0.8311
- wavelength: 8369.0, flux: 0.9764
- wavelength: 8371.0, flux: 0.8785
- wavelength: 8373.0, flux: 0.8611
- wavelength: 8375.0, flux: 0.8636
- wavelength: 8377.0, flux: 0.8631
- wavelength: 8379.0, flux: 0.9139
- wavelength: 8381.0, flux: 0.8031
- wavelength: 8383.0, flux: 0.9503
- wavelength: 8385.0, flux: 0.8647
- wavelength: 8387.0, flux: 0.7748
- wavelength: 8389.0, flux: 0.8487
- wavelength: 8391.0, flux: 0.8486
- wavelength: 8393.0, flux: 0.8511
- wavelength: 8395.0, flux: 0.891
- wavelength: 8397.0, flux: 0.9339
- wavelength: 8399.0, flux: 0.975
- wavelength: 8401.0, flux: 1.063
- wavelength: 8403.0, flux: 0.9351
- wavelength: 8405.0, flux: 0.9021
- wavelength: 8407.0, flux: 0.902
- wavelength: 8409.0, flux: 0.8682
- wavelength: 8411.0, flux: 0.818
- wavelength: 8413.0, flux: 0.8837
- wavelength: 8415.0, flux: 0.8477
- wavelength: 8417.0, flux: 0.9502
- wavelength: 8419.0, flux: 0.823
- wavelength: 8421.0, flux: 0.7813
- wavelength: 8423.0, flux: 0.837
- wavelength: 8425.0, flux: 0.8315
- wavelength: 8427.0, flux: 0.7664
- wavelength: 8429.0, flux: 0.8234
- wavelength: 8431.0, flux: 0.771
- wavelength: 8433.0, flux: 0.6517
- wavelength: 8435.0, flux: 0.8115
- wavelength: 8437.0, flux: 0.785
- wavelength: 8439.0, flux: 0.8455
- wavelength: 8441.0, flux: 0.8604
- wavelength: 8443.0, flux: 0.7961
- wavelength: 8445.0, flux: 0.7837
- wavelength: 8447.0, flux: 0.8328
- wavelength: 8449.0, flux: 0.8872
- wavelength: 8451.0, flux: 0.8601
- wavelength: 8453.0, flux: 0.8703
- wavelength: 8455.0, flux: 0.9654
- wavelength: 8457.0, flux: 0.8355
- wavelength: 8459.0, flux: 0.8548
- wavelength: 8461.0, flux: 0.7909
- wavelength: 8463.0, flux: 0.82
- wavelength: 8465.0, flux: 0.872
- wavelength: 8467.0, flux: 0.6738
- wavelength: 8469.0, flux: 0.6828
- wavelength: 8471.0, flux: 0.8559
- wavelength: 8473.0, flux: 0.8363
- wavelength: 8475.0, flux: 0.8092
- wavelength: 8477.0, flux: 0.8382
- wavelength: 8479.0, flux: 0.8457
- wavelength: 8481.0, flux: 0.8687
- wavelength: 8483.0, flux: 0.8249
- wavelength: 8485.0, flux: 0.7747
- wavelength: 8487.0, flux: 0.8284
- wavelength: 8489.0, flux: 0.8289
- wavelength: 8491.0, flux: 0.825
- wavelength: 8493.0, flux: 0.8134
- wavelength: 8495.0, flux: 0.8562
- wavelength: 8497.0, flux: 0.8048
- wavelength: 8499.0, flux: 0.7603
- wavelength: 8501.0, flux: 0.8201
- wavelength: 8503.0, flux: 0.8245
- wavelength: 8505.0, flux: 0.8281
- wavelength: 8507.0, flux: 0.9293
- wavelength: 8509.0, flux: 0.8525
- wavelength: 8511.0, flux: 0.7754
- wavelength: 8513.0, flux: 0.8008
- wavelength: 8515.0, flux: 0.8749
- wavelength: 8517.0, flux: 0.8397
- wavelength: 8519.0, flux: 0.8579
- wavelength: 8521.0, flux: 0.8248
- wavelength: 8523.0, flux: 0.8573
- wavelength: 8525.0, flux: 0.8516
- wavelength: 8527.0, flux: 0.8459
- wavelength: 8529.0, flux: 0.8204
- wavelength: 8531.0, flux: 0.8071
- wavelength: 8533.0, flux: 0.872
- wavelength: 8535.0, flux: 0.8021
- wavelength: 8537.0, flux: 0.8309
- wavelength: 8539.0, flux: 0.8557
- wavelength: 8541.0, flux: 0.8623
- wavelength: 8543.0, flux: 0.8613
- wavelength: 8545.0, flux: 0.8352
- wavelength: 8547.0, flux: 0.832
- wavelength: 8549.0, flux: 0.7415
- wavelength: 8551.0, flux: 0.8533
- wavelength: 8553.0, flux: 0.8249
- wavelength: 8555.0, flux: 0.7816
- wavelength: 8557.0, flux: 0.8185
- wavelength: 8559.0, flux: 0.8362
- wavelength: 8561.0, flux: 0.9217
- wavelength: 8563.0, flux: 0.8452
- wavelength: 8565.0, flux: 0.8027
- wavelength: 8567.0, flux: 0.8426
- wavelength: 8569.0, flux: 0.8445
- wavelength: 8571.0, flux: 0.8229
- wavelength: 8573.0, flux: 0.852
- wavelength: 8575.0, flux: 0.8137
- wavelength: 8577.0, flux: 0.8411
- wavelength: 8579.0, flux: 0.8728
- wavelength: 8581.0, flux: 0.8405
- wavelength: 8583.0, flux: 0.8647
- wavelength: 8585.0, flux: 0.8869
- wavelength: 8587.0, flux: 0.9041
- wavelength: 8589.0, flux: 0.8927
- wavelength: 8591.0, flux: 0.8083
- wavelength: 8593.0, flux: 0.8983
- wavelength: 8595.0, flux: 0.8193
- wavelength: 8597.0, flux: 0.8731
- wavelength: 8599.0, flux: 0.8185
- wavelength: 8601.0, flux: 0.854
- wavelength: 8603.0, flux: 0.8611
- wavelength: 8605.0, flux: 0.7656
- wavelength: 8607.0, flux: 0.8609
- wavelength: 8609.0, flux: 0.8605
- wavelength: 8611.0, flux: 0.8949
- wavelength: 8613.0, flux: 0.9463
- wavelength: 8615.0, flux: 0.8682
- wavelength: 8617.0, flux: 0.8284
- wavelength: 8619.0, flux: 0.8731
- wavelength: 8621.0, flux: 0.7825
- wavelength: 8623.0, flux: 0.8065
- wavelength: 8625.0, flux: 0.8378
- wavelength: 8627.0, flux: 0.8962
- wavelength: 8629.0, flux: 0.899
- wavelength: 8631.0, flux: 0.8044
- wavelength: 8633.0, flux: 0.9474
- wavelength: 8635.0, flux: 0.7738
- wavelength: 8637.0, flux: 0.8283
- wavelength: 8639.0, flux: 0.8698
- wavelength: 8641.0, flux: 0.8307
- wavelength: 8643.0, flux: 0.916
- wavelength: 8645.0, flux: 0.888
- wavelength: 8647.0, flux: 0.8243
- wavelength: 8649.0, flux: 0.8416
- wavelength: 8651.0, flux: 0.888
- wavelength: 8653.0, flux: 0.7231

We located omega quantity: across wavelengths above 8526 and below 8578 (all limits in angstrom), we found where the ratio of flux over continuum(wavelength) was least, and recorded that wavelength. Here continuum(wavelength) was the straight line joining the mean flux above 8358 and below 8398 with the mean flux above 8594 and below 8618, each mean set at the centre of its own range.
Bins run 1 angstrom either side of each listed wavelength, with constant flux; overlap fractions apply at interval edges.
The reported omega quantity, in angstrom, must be 8549.0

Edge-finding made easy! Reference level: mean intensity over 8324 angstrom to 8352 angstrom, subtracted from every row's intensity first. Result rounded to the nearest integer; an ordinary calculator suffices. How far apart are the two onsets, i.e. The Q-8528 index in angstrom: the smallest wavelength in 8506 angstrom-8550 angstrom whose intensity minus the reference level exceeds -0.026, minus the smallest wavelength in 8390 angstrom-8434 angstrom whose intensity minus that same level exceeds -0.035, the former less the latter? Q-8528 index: 116 angstrom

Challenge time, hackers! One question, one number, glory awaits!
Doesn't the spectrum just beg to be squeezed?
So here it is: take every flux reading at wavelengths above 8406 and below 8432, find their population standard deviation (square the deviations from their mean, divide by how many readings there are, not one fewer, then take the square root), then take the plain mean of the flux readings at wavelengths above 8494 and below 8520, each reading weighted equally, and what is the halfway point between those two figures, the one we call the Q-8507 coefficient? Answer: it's 0.442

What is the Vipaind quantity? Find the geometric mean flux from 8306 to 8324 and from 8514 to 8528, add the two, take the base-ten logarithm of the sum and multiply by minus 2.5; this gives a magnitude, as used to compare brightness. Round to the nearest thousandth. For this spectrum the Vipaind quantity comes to -0.592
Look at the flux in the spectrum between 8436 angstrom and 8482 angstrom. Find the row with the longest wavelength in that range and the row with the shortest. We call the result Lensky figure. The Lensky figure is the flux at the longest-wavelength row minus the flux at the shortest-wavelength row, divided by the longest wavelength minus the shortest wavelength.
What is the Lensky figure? 0.0019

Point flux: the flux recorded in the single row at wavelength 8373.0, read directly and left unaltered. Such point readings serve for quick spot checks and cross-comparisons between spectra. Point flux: 0.8611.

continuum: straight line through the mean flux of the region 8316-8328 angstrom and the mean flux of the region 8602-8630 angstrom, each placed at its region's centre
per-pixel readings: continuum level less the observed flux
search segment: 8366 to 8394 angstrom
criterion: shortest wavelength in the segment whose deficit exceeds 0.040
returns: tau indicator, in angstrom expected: 8381.0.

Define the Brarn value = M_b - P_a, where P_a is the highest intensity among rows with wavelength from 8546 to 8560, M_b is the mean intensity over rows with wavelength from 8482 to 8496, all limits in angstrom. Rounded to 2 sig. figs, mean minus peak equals -0.032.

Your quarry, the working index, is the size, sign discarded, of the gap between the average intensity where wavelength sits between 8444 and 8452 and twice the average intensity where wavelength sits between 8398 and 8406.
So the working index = 1.097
